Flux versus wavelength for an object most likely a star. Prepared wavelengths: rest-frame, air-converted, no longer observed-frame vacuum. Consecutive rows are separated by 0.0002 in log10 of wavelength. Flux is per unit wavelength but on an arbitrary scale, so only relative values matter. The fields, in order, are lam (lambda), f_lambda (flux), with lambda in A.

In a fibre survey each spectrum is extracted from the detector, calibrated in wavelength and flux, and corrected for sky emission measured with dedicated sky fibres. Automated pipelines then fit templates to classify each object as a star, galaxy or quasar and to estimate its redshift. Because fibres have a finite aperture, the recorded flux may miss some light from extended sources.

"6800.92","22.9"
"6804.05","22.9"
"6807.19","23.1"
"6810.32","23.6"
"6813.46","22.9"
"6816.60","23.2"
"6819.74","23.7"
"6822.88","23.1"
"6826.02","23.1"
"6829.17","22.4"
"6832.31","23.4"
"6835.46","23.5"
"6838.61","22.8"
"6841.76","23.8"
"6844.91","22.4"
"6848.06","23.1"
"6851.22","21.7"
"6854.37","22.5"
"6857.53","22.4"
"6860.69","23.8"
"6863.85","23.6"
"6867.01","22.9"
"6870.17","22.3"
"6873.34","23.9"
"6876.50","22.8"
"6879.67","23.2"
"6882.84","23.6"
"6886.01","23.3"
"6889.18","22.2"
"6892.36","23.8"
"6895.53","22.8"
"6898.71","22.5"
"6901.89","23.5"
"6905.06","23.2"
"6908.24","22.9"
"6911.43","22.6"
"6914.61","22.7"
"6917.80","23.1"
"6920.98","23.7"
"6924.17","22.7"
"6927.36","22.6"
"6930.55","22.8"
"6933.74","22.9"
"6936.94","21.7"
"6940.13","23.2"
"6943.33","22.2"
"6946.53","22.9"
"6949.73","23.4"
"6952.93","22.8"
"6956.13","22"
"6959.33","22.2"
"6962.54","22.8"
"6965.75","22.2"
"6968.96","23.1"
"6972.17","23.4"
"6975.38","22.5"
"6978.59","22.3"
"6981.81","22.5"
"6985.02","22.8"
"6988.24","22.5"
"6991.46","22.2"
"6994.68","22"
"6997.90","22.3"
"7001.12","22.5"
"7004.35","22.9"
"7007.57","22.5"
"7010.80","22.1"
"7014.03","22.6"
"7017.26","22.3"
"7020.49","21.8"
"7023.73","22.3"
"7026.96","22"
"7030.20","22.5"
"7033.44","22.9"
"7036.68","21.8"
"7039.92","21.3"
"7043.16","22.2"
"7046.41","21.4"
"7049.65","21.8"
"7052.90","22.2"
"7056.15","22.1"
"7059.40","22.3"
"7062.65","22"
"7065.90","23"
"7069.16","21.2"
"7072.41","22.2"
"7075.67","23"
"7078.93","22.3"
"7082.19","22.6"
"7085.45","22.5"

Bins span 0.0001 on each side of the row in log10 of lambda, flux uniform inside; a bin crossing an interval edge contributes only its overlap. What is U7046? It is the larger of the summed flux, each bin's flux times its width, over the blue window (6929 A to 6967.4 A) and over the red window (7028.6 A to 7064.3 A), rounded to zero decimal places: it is 867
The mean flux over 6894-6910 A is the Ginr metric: 23.0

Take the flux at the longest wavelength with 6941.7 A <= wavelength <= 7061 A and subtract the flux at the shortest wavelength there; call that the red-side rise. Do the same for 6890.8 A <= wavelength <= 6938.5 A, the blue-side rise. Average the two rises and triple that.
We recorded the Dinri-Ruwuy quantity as -3.0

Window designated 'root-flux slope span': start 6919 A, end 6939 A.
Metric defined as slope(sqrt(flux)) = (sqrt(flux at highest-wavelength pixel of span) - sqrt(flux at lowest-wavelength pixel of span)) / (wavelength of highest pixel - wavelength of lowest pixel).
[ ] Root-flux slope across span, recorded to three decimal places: -0.013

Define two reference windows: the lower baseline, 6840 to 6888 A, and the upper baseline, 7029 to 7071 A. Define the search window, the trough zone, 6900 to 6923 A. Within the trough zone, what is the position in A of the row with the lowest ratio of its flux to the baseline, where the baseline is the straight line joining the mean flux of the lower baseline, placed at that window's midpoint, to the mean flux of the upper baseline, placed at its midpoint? 6911.43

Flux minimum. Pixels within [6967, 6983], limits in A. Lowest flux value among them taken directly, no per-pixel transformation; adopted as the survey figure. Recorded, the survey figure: 22.3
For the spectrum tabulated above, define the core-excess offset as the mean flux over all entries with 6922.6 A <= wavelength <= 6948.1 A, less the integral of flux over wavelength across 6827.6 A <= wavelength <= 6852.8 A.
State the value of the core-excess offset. -554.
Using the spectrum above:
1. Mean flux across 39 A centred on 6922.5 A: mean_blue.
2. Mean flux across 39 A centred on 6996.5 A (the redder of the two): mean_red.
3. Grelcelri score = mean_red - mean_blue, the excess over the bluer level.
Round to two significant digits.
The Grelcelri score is -0.41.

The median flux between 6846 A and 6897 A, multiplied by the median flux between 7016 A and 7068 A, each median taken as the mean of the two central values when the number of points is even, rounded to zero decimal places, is 509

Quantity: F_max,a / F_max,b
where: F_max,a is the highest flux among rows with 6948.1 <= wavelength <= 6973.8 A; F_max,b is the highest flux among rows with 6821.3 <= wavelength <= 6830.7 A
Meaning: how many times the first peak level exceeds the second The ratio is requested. 1.01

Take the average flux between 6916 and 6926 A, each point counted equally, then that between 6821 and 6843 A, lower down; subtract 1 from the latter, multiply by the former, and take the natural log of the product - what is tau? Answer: 6.24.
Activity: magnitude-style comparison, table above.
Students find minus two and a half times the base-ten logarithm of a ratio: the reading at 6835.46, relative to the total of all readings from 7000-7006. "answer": 0.715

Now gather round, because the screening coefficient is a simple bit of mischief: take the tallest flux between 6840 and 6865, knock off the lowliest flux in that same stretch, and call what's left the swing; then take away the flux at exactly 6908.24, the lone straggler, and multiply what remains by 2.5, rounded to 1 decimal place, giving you -52.0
